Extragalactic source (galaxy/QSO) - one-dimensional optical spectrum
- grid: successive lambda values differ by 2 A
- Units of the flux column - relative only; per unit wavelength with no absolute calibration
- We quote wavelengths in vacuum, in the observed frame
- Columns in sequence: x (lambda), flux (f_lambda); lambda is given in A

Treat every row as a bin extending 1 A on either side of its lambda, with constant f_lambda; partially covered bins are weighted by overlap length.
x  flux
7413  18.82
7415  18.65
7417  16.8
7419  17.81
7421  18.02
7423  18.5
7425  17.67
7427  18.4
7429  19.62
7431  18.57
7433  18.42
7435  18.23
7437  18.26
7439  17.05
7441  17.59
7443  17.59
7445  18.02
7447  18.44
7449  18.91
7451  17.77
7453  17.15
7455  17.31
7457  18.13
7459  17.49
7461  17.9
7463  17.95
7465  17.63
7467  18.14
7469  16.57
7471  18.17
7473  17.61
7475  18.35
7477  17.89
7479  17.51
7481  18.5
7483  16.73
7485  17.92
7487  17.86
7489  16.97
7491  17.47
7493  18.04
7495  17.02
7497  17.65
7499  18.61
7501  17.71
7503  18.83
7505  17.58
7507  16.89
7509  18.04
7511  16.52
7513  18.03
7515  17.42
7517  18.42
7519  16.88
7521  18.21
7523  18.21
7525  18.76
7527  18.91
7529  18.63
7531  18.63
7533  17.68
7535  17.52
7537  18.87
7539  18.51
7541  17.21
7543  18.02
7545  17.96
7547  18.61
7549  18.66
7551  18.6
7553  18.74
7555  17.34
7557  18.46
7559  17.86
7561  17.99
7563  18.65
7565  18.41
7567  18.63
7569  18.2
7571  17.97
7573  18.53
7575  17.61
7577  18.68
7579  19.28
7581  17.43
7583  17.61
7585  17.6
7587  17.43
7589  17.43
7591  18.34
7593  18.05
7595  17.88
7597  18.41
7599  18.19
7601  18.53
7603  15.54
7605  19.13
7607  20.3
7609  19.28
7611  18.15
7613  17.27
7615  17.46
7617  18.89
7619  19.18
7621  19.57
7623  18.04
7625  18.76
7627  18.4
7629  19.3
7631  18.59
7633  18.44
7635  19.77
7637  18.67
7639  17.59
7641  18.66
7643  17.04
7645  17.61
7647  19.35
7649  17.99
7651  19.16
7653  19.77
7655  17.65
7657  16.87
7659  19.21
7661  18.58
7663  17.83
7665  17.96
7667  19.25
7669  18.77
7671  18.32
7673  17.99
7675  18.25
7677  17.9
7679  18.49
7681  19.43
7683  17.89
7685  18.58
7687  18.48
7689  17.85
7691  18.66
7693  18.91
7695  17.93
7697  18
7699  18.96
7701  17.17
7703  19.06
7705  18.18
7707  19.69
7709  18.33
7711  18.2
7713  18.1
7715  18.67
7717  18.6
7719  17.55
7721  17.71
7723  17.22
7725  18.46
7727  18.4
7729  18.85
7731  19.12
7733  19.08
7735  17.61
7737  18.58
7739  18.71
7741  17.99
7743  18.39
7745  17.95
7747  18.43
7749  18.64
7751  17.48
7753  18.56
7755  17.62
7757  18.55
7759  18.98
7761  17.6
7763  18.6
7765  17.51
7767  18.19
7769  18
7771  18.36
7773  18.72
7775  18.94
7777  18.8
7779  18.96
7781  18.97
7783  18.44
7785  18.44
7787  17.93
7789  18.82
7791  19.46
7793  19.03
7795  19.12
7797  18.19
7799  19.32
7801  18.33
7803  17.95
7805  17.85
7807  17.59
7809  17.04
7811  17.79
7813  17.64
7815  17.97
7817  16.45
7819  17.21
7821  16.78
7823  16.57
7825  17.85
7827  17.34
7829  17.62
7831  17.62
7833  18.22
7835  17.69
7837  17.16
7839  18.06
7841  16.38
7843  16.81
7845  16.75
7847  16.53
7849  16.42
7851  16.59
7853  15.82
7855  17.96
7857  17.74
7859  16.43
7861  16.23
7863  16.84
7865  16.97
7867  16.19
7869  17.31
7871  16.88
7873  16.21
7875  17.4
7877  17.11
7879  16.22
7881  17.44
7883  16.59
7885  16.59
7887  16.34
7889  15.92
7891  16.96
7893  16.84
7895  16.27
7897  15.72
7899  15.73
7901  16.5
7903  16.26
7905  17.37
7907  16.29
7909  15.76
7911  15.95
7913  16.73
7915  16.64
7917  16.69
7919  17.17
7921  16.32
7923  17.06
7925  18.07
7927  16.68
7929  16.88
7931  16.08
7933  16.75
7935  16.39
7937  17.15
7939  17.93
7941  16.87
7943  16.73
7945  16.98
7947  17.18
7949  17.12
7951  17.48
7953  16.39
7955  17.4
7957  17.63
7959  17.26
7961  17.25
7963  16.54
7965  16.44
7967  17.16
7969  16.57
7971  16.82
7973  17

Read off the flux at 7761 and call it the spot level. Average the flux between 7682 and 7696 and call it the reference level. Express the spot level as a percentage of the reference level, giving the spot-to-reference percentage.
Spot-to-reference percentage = 96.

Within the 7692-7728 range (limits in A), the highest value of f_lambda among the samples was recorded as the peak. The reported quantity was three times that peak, 59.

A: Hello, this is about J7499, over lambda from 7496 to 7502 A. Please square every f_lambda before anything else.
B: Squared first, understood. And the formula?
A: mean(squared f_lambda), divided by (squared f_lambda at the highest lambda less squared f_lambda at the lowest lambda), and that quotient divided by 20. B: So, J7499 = 8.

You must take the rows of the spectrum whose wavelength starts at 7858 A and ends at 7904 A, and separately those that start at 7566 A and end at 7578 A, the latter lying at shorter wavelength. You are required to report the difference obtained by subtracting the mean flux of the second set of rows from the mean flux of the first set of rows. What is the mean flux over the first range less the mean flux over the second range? -1.7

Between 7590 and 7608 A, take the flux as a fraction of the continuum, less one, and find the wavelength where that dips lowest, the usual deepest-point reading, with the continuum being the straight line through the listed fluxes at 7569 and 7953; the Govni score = 7603 A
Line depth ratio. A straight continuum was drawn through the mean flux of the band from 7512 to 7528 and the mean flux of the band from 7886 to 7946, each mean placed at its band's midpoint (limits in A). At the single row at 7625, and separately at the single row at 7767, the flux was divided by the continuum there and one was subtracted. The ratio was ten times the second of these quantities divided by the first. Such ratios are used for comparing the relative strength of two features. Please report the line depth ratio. 9.9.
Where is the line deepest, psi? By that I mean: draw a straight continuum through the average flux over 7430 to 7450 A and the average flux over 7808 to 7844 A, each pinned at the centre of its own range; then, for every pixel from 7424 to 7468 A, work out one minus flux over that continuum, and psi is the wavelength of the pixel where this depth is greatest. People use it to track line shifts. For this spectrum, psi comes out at 7439 A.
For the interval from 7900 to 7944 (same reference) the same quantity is 7909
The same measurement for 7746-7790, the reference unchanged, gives 7751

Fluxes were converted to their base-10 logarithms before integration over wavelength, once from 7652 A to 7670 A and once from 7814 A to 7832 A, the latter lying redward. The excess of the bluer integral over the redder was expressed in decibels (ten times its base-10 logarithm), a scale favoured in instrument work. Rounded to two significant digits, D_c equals -3.0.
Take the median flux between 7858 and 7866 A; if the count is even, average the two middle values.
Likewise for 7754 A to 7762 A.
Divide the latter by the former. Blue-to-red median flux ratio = 1.09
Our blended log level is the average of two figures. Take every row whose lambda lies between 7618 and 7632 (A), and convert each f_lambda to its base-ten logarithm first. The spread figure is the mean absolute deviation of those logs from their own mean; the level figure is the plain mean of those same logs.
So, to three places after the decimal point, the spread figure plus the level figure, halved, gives 0.642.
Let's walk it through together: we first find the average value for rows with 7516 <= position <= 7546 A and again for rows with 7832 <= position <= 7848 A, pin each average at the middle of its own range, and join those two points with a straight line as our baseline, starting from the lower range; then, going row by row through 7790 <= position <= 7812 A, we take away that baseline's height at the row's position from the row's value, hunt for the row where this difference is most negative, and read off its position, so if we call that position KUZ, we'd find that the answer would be 7809 A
